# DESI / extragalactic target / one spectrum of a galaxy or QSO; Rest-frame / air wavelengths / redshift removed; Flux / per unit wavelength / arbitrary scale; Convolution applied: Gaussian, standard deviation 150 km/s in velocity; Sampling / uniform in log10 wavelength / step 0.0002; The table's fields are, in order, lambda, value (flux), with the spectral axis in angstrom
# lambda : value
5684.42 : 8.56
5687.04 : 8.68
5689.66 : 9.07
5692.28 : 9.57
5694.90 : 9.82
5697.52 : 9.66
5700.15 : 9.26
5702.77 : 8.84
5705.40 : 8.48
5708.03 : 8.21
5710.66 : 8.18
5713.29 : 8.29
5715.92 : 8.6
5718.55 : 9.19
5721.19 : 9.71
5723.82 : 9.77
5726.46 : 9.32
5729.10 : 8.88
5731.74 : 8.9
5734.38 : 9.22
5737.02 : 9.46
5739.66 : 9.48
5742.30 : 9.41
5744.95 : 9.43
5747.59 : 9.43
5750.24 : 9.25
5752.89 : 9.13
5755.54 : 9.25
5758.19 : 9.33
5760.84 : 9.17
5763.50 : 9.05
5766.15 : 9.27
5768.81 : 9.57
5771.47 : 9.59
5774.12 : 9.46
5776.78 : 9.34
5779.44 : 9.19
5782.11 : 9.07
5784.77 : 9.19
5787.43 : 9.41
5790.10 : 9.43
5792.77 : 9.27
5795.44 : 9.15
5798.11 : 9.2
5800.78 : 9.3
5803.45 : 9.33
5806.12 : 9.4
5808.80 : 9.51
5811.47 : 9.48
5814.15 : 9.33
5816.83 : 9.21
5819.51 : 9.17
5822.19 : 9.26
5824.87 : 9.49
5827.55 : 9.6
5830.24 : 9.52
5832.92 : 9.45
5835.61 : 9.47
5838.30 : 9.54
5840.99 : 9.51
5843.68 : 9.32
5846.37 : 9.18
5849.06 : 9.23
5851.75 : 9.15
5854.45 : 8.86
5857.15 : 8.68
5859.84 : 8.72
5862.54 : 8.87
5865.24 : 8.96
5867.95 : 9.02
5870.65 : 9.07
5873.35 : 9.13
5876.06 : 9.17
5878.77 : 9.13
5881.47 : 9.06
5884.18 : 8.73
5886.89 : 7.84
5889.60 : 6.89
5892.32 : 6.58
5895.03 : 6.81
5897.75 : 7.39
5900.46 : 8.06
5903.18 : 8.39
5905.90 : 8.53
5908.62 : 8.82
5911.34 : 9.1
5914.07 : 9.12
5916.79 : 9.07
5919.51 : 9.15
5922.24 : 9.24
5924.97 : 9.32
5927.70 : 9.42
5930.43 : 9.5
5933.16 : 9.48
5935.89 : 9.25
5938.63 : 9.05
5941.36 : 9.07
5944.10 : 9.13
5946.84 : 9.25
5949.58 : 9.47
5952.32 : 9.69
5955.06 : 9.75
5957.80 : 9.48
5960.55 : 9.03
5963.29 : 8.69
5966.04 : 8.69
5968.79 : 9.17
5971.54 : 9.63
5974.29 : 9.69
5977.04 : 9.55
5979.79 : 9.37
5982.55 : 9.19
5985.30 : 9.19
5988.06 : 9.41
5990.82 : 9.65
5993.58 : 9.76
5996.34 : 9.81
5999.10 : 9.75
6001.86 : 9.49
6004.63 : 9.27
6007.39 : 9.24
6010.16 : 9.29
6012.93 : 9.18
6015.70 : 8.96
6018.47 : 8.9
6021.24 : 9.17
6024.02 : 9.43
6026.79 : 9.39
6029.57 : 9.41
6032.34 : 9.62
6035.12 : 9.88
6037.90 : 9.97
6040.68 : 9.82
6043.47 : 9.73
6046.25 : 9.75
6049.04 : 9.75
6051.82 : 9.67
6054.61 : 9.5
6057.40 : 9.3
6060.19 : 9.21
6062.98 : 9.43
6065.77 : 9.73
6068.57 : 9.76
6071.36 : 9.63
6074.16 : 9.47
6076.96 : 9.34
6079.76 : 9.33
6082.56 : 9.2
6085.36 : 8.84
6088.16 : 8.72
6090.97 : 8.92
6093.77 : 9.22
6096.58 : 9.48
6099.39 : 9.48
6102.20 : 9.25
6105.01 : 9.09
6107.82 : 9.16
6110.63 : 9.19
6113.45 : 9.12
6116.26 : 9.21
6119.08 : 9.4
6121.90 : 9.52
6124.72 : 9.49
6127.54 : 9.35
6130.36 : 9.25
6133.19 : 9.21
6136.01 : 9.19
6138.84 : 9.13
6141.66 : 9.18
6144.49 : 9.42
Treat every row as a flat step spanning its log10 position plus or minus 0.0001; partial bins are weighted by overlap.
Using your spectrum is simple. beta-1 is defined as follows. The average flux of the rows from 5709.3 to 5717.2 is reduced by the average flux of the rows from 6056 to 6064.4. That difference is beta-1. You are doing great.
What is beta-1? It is -1.0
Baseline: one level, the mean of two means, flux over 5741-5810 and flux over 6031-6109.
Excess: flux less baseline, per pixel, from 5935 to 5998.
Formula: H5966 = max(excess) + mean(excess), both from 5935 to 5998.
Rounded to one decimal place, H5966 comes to 0.4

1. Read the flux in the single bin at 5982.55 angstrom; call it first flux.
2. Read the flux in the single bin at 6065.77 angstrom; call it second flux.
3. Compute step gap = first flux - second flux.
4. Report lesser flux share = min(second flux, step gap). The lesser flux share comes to -0.54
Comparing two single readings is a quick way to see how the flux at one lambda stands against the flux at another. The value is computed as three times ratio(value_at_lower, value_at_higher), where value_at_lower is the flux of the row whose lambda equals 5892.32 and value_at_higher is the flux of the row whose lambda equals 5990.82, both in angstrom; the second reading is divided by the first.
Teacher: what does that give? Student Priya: 4.40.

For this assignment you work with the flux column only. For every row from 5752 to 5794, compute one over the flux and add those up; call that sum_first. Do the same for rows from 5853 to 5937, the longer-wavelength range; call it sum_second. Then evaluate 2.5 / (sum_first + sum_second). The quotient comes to 0.47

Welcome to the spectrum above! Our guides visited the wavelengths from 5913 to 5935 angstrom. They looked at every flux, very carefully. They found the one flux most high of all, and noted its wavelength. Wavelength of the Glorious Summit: 5930.43 angstrom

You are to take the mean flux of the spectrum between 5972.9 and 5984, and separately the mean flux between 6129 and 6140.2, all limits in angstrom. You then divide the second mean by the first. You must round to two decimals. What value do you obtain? 0.97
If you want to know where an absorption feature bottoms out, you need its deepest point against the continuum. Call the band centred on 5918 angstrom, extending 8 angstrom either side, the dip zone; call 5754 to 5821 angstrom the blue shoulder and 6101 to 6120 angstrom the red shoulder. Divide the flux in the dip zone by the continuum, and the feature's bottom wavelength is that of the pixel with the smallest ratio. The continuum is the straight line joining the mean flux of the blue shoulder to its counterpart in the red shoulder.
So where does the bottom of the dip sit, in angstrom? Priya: 5916.79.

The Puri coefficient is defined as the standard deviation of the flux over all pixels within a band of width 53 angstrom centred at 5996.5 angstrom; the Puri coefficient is 0.27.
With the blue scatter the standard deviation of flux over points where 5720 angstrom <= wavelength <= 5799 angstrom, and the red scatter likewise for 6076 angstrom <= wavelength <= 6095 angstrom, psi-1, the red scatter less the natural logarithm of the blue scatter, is 1.8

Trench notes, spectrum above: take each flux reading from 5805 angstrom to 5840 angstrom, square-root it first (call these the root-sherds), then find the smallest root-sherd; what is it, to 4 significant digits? 3.028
